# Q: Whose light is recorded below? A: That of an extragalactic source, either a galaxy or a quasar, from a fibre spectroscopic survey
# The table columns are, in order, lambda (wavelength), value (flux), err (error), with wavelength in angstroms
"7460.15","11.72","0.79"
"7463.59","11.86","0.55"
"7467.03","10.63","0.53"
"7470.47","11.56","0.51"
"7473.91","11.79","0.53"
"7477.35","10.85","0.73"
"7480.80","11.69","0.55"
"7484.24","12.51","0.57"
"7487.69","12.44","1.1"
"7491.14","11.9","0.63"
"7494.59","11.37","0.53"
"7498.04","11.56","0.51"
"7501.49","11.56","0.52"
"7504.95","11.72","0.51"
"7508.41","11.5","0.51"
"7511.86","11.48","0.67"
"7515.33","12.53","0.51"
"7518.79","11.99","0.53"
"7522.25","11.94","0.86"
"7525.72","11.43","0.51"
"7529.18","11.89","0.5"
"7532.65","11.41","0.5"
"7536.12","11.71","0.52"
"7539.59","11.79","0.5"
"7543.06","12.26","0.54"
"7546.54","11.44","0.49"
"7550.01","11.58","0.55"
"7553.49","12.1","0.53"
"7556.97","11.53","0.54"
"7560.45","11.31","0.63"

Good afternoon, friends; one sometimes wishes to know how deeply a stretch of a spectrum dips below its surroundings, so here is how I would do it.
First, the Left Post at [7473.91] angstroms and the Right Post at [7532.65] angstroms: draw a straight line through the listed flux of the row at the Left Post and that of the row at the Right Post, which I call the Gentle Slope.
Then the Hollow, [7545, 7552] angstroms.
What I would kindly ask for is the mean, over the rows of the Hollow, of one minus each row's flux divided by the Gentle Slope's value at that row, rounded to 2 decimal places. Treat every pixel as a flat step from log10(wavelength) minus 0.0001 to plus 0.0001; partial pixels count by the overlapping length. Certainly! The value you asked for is -0.02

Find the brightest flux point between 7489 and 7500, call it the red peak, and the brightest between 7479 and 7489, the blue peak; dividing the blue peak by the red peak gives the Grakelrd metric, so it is 1.05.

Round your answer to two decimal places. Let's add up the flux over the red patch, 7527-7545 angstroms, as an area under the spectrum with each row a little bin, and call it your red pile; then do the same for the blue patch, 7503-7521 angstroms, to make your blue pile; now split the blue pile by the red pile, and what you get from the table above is 1.00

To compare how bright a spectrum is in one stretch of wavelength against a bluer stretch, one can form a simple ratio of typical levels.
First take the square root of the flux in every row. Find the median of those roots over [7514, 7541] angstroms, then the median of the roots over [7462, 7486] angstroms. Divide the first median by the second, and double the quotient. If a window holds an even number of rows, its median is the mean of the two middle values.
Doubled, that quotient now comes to 2.01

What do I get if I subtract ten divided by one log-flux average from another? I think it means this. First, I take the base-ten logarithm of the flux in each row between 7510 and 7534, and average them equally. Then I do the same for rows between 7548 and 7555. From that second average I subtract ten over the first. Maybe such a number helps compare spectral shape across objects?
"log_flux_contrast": -8.25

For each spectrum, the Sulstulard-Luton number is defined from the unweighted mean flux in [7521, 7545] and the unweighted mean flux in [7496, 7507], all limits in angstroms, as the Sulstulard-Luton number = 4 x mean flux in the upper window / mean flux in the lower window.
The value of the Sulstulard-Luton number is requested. 4.06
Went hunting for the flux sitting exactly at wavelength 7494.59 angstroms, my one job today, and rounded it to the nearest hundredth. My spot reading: 11.37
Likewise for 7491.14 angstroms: 11.90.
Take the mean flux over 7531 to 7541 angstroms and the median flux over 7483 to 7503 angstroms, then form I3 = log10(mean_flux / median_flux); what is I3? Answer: -0.0035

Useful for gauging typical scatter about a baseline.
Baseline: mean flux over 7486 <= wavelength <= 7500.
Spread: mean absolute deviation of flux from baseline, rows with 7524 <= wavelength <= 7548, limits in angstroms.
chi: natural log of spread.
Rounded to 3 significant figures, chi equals -1.35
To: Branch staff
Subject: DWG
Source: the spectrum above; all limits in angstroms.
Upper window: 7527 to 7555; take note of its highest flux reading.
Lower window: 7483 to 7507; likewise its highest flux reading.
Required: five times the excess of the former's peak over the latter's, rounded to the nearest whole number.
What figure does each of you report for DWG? -1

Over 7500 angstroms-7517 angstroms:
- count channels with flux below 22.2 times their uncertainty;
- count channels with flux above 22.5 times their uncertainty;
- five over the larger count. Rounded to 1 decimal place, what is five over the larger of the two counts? 1.7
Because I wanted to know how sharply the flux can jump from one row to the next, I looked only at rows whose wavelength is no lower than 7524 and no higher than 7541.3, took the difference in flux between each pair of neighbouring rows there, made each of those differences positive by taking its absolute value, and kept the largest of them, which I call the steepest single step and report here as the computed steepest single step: 0.48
